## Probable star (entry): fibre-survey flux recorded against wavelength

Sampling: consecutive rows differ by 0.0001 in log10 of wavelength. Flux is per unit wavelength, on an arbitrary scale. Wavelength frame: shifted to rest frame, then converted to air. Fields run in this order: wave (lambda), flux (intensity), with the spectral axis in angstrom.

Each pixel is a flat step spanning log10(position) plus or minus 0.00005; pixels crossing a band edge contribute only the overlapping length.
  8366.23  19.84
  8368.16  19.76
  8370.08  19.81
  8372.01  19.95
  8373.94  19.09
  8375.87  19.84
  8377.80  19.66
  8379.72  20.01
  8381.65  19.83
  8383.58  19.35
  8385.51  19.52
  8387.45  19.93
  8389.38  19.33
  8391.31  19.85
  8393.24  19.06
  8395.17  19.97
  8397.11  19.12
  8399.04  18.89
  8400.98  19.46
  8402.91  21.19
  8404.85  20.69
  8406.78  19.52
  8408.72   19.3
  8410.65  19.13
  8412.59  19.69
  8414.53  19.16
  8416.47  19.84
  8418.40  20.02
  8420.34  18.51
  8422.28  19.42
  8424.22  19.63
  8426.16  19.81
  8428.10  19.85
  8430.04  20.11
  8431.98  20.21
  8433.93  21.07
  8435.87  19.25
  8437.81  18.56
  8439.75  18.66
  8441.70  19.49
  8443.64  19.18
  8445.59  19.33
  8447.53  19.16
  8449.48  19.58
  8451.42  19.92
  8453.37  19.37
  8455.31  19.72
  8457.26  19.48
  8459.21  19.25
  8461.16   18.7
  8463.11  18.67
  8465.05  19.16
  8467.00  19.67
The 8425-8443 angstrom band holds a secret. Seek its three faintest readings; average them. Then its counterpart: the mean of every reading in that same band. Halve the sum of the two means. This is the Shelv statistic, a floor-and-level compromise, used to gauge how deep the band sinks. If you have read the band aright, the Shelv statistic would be 19.2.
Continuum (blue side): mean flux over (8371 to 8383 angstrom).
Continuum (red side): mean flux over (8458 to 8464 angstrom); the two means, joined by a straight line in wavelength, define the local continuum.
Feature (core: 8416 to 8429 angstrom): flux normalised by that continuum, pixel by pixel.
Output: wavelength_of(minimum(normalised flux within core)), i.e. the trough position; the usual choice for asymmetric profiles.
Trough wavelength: 8420.34 angstrom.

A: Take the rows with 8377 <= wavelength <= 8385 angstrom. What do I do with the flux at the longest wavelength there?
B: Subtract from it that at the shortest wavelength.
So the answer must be -0.3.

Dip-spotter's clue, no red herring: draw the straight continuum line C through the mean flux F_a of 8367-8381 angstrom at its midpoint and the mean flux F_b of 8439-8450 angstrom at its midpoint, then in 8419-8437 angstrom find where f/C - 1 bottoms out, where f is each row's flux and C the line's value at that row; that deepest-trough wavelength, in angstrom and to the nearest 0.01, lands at 8420.34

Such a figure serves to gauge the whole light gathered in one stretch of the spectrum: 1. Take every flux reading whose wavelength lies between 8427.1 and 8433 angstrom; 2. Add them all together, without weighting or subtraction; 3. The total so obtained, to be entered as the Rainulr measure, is 60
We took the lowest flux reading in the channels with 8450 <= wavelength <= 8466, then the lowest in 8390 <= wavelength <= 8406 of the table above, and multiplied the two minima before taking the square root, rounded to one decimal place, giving 18.8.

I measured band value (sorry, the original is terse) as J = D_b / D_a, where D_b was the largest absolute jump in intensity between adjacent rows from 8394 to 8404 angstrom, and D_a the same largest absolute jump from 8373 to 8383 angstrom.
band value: 2.3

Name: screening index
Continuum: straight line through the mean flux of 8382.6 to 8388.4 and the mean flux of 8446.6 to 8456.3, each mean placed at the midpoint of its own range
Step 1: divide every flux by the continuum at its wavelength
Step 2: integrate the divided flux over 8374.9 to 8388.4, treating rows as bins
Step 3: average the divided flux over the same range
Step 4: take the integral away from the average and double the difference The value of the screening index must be -25.2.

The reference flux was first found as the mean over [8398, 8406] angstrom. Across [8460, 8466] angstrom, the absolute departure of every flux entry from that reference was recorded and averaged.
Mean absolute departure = 1.2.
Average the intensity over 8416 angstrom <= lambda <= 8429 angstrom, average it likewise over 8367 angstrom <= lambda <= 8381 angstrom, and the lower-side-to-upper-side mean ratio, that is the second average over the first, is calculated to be 1.008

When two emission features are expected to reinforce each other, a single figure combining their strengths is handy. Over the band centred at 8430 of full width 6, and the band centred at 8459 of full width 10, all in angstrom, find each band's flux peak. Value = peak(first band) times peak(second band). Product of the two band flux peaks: 399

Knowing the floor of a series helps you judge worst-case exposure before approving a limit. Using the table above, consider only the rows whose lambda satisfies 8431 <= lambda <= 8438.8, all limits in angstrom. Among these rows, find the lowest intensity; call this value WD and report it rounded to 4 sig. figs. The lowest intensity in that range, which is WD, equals 18.56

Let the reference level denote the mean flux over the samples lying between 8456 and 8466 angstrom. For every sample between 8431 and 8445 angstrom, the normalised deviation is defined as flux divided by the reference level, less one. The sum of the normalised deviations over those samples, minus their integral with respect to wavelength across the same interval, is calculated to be -0.15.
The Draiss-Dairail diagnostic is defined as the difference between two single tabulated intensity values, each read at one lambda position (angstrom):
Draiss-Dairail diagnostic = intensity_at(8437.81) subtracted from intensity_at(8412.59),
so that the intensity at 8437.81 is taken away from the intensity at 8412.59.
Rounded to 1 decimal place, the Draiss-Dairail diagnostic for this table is 1.1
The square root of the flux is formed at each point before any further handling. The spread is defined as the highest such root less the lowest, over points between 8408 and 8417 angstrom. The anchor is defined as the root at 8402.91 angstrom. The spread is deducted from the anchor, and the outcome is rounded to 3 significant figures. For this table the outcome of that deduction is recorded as 4.52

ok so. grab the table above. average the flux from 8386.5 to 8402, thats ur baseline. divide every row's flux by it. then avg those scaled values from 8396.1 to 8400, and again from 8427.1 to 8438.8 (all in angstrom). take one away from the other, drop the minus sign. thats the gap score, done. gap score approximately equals 0.043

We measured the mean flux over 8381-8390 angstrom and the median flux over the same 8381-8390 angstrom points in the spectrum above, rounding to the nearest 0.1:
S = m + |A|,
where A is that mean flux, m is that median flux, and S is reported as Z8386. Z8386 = 39.1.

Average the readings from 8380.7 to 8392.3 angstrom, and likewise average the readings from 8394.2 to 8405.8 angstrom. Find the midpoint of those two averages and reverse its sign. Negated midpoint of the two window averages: -19.8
